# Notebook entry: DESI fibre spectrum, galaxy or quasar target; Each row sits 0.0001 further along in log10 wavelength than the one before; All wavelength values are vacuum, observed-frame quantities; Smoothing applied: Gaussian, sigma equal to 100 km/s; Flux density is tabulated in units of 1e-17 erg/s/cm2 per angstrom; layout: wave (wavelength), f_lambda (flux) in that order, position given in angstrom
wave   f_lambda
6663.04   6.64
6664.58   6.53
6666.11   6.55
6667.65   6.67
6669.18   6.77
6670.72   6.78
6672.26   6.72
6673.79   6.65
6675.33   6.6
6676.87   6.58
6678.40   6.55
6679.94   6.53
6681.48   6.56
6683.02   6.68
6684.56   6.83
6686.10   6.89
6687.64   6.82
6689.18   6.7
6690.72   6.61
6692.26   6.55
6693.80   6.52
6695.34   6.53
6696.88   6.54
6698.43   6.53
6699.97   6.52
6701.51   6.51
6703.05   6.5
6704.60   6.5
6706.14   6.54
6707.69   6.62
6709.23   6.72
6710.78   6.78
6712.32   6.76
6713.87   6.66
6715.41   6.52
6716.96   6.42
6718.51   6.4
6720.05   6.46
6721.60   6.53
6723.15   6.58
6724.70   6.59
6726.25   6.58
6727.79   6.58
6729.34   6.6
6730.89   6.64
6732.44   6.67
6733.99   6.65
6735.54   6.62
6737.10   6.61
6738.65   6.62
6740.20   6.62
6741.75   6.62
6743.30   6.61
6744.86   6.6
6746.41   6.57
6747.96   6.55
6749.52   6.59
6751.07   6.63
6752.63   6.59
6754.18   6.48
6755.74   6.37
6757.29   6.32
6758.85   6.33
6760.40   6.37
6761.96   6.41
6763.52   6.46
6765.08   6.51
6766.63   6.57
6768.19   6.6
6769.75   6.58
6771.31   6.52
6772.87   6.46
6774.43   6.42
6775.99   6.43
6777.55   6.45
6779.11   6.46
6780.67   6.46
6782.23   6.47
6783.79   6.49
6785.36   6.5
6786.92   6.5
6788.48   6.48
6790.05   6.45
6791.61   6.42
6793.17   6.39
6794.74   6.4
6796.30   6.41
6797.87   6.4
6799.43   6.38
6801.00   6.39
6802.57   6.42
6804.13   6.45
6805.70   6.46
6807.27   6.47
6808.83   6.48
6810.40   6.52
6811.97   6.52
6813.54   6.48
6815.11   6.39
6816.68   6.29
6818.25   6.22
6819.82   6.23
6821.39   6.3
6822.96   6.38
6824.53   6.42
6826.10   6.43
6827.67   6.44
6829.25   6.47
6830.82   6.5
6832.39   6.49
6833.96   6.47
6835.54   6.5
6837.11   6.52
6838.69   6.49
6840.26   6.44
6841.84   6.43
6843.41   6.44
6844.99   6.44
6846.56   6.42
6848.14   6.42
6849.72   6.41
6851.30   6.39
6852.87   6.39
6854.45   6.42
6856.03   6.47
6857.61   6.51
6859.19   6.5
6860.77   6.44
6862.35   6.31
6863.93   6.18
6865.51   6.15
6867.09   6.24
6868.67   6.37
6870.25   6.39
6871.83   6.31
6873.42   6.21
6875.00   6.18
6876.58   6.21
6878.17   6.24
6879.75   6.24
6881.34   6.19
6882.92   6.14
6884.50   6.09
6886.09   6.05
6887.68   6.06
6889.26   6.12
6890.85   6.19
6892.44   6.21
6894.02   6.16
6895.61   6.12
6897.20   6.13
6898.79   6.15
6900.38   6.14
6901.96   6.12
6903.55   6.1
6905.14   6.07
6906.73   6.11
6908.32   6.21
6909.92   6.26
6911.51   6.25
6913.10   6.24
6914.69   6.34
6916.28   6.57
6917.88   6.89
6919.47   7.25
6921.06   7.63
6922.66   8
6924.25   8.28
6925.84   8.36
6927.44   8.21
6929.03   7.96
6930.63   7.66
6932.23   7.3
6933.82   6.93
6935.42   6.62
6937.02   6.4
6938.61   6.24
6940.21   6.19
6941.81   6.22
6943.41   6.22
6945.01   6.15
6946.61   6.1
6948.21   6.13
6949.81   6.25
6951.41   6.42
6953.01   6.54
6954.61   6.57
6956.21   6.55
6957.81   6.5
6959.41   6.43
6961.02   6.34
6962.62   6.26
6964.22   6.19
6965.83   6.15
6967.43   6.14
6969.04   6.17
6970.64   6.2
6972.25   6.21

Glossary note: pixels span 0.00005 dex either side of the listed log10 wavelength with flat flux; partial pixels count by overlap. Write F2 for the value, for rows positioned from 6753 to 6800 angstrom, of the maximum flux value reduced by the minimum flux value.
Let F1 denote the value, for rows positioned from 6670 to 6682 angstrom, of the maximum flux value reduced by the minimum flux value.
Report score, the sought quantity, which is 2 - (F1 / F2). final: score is 1.1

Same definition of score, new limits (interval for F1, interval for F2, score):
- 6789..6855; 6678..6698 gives 1.2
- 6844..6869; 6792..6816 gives -0.6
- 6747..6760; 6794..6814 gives -0.2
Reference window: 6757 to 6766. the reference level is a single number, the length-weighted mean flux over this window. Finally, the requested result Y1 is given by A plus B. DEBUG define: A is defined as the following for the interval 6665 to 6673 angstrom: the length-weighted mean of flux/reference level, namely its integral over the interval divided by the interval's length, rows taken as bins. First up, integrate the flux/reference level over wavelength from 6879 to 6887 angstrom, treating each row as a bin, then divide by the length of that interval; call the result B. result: 2.00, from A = 1.04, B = 0.96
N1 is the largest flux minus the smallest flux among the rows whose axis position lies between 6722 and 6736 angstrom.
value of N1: 0.09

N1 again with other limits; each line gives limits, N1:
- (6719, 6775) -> 0.35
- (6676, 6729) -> 0.49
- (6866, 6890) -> 0.34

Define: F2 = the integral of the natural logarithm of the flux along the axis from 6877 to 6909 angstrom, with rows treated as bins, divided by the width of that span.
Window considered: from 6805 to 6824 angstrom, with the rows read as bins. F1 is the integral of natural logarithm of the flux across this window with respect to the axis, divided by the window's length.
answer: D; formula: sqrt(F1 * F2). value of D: 1.84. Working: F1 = 1.86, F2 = 1.82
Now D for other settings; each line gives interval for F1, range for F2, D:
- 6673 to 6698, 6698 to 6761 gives 1.89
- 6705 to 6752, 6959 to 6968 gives 1.86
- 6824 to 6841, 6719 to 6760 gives 1.87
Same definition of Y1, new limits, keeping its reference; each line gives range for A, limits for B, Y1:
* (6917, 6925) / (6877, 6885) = 2.15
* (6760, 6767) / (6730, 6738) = 2.04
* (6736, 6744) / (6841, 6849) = 2.04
